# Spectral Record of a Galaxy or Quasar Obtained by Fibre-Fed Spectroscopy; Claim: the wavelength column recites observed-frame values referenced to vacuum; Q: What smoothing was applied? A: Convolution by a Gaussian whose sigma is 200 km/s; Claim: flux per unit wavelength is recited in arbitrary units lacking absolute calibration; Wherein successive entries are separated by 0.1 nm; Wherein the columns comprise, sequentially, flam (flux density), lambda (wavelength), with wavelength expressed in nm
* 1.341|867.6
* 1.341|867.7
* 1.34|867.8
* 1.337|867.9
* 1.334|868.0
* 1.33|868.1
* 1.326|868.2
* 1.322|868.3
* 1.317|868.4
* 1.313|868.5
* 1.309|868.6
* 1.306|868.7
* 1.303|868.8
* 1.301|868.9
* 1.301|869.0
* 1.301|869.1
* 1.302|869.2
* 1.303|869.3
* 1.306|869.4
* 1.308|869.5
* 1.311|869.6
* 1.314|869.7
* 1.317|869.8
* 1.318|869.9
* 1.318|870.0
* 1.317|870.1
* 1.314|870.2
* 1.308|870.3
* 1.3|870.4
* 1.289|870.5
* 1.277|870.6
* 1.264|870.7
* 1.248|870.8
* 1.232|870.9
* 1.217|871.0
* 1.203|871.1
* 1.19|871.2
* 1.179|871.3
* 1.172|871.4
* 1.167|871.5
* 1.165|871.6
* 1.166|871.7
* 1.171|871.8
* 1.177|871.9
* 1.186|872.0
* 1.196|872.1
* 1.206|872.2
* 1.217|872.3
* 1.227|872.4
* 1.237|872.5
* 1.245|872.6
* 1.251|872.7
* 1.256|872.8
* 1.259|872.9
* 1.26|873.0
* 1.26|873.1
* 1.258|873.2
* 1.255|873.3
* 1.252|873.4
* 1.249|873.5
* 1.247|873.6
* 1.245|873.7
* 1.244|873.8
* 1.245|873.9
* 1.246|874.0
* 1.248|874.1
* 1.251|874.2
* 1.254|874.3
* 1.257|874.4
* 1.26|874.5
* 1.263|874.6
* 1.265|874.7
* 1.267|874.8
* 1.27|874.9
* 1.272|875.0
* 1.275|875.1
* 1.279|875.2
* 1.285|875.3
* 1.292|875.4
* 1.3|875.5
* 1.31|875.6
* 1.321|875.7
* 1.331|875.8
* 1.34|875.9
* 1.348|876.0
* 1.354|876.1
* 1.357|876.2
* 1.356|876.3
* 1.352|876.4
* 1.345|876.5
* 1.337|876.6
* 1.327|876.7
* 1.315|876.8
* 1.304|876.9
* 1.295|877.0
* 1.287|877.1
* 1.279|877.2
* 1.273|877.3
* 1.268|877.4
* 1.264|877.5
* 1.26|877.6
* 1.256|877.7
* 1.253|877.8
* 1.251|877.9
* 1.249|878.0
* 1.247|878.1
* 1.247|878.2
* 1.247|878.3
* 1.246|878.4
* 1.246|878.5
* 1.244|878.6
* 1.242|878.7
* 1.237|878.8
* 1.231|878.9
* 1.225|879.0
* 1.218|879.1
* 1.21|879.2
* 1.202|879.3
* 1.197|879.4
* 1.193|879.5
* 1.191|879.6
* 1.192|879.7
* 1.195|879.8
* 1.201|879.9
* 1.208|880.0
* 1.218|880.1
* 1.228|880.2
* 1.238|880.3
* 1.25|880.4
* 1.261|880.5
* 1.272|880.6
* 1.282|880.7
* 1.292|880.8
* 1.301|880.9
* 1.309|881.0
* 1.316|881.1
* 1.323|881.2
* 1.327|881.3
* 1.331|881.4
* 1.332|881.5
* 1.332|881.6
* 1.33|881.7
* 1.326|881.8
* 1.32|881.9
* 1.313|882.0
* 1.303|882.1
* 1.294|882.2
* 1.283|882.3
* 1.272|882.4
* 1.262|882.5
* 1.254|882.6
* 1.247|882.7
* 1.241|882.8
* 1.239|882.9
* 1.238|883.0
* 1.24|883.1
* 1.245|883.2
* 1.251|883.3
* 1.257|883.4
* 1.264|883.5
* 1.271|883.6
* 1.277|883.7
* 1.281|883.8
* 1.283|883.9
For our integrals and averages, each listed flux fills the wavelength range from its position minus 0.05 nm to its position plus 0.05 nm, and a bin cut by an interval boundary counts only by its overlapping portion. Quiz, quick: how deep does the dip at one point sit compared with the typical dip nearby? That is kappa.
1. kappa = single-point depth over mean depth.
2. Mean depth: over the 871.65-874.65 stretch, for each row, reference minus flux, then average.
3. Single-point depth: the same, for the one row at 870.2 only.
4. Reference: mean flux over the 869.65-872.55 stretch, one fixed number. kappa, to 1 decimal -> -55.0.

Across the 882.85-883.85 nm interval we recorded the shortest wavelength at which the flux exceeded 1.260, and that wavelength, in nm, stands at 883.5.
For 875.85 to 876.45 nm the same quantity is 875.9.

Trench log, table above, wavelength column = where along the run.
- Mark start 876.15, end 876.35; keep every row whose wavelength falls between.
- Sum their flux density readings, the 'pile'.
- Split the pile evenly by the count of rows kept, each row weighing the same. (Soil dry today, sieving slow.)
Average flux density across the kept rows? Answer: 1.36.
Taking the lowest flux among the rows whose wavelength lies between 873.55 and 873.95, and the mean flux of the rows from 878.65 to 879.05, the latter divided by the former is 0.99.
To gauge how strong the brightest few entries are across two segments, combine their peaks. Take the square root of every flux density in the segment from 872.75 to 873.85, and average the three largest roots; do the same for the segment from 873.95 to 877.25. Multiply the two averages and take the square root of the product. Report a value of 1.143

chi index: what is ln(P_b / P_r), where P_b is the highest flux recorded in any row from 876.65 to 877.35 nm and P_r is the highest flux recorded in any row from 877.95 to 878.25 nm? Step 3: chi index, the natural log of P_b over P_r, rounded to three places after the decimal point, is 0.061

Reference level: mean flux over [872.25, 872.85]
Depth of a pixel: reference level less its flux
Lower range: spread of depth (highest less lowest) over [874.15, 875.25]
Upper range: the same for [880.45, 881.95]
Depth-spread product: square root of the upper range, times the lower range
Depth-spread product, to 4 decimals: 0.0075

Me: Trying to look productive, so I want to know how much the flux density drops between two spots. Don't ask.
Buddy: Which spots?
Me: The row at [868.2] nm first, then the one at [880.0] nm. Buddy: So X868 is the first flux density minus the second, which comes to 0.12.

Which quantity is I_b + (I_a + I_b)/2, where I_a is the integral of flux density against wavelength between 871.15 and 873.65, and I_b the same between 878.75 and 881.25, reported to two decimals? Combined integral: 6.17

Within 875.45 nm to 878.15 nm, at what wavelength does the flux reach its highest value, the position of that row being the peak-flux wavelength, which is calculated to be 876.2 nm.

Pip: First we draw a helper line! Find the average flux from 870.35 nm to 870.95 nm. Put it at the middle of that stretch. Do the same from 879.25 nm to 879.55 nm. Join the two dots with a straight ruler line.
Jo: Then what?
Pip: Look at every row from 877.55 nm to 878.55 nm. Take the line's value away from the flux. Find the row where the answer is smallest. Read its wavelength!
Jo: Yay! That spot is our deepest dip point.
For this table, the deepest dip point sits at 878.1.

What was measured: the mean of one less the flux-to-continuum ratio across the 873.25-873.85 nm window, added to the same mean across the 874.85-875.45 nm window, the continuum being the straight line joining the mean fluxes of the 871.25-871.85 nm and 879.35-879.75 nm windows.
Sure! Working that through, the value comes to -0.15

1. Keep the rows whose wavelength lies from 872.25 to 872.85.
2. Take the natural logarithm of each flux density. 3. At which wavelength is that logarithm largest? 872.8 nm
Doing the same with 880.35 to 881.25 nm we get 881.2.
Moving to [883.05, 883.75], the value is 883.7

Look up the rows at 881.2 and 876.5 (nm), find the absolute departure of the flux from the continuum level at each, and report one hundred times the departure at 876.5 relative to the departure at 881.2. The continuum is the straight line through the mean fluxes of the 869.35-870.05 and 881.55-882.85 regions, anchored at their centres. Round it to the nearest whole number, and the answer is 144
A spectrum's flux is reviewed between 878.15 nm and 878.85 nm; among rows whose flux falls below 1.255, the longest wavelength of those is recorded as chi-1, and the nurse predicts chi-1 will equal 878.8 nm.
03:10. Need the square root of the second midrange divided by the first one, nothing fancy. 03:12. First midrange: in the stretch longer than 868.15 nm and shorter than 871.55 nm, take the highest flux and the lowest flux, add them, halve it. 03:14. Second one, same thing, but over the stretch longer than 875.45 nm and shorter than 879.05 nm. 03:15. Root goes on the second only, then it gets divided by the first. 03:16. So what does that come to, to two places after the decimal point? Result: 0.91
